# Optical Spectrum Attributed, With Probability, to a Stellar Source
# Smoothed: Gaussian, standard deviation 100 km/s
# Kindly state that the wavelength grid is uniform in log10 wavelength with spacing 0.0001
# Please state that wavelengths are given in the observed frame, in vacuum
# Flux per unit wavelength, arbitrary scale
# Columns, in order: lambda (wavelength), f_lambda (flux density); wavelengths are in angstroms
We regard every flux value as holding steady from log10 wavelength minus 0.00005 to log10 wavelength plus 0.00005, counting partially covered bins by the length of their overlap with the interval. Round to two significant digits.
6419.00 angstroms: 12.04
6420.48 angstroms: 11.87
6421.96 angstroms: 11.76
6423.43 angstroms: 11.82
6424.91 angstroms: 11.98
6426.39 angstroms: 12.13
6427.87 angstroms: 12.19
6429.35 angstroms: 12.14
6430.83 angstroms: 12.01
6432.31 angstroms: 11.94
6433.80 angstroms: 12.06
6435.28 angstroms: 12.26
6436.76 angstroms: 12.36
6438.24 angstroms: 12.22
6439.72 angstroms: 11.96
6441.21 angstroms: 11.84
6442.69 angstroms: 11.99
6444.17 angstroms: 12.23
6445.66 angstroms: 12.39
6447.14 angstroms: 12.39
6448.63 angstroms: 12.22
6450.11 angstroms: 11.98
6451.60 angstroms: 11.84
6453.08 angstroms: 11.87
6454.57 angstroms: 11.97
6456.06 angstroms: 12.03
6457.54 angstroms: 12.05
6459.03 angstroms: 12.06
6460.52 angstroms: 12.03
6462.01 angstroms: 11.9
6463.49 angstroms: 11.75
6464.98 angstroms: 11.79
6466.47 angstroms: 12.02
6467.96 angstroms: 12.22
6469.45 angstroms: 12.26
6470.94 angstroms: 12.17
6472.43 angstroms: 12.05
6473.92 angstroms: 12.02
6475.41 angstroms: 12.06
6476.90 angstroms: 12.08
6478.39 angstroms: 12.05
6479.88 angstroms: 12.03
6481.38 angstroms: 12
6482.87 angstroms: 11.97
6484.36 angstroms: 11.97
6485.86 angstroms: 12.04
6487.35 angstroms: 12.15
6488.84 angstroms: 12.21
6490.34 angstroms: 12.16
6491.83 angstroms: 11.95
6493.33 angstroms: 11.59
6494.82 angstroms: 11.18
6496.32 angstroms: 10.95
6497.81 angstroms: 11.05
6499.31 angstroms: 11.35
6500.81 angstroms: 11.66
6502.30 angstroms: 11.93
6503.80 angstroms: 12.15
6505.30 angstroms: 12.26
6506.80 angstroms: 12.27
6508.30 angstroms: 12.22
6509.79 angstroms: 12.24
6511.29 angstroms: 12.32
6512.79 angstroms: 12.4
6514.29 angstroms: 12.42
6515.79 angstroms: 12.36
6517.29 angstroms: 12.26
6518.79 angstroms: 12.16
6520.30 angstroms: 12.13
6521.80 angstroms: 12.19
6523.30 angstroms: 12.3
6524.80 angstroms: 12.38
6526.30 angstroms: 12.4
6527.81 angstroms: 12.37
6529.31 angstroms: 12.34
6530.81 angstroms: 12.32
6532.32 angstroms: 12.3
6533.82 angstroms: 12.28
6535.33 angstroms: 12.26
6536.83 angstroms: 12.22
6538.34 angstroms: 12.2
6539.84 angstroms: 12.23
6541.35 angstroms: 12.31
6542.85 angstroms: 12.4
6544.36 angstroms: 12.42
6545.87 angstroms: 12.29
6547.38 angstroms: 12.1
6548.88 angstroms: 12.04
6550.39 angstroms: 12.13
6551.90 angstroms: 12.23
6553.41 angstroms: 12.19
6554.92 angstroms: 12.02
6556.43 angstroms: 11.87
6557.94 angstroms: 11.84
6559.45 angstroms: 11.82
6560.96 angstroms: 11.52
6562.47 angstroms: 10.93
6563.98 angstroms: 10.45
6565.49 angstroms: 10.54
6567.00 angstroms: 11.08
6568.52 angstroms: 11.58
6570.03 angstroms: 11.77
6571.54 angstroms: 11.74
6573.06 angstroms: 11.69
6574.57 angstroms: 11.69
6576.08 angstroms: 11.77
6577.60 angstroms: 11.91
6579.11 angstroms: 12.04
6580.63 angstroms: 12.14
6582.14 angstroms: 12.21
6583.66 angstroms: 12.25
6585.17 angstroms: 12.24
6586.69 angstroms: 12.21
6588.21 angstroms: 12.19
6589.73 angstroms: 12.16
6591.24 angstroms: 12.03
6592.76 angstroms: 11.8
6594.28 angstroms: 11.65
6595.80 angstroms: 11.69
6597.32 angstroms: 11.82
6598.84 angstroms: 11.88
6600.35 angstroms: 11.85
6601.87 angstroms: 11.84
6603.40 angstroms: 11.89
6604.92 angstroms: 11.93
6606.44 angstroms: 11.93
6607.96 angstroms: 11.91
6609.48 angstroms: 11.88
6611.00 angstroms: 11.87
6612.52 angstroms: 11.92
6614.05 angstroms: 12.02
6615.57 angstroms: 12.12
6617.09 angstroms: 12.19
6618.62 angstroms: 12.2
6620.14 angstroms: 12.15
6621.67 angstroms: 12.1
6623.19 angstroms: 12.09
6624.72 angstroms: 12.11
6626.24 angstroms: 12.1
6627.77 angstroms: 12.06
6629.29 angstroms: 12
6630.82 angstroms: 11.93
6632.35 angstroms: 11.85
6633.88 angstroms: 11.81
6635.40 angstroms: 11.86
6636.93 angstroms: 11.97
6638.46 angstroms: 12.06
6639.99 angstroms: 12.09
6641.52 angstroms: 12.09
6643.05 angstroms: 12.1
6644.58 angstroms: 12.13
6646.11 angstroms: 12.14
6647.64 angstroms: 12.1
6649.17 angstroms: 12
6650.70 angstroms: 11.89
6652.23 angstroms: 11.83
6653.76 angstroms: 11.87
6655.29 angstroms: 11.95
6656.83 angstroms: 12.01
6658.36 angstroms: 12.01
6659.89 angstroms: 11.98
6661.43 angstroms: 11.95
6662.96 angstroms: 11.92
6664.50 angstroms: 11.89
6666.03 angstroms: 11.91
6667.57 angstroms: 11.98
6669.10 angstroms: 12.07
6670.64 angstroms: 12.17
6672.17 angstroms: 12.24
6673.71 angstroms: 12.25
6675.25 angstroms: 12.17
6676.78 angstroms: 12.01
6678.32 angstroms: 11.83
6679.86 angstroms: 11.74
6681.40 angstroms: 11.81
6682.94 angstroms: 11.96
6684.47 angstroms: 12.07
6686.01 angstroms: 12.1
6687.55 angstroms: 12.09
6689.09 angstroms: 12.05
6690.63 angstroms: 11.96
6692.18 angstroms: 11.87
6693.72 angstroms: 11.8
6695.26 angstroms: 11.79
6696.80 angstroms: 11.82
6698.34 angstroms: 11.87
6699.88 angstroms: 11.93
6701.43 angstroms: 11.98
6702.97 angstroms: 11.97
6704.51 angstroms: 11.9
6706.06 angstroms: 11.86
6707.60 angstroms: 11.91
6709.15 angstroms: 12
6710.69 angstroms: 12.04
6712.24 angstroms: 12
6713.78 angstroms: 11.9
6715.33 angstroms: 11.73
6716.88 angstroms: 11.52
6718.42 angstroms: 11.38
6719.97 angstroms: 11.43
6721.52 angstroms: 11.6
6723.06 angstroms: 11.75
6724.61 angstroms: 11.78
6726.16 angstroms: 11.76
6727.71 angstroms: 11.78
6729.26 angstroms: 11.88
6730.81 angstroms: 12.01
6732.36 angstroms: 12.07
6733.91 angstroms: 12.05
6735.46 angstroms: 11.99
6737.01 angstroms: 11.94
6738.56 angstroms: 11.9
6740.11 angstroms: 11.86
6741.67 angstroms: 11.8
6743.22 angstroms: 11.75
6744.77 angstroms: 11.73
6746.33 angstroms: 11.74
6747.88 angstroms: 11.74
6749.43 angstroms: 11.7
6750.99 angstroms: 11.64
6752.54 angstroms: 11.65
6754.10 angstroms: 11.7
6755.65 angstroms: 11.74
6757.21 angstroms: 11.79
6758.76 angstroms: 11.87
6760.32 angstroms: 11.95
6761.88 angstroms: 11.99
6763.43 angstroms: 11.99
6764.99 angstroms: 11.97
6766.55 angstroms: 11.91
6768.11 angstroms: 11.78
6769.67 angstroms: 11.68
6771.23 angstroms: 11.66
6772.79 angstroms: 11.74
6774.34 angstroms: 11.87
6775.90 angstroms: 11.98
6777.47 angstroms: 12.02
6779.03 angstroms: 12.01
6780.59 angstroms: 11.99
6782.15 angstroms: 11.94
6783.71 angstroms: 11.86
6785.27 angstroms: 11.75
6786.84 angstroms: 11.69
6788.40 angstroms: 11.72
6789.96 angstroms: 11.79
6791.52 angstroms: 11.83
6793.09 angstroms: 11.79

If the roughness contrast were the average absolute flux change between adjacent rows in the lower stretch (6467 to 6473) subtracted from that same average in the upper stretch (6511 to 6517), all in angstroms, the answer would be -0.030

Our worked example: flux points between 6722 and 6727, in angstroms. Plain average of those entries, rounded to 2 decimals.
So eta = 11.76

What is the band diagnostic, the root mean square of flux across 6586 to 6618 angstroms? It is 11.9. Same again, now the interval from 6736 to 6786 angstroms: 11.8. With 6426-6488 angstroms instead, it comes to 12.1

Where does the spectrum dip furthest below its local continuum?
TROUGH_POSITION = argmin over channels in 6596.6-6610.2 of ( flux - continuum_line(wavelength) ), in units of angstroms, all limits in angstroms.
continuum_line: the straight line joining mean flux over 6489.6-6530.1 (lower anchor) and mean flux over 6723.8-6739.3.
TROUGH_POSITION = 6597.32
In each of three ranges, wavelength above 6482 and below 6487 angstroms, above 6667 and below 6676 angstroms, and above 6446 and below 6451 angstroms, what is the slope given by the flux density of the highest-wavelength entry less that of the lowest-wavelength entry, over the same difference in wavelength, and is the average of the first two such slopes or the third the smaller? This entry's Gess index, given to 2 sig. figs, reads -0.14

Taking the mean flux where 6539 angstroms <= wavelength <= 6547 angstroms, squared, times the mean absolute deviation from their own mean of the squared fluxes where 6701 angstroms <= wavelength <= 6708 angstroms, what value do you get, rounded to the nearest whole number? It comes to 148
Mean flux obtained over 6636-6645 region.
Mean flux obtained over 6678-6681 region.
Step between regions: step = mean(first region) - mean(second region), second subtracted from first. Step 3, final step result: 0.29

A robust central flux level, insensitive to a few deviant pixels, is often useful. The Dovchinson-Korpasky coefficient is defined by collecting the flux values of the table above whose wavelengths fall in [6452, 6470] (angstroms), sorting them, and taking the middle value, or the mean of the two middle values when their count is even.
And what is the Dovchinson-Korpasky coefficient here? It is 12.0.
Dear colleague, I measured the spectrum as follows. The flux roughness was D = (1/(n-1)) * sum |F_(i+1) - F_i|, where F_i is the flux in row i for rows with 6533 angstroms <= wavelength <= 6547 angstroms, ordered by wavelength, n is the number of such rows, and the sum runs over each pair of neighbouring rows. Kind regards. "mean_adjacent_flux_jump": 0.054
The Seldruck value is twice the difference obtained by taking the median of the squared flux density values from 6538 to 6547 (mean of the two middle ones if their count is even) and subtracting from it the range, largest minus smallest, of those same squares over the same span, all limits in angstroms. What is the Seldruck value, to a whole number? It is 292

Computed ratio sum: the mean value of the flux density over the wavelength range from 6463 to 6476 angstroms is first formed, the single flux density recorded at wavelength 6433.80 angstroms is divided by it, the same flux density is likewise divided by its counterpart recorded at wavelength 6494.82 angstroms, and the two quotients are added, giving 2.08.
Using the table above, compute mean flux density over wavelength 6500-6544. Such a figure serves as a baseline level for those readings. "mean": 12.3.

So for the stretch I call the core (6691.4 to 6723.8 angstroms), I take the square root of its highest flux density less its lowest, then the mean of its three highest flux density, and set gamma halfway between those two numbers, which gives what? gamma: 6.41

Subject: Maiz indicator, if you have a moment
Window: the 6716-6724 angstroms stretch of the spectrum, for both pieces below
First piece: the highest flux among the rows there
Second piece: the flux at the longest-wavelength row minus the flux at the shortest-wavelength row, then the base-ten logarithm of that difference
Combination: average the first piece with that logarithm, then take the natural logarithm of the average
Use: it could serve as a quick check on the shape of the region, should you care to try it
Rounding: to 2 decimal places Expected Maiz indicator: 1.71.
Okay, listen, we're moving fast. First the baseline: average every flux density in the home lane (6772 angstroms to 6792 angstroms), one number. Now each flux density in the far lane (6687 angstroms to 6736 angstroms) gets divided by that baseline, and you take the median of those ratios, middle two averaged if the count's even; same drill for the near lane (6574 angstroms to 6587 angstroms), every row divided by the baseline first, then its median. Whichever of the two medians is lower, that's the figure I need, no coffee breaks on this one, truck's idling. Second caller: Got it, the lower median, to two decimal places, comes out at 1.00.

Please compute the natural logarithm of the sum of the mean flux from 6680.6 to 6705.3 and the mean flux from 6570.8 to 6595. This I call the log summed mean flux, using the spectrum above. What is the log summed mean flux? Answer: 3.175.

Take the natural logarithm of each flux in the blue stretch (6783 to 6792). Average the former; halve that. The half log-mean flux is 1.23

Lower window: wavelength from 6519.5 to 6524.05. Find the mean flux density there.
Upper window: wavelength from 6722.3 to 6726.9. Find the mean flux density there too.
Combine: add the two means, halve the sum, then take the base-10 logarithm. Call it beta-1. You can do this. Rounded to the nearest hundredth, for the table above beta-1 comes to 1.08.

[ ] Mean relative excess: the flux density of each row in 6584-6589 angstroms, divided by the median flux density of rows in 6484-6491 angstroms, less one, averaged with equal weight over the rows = 0.005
